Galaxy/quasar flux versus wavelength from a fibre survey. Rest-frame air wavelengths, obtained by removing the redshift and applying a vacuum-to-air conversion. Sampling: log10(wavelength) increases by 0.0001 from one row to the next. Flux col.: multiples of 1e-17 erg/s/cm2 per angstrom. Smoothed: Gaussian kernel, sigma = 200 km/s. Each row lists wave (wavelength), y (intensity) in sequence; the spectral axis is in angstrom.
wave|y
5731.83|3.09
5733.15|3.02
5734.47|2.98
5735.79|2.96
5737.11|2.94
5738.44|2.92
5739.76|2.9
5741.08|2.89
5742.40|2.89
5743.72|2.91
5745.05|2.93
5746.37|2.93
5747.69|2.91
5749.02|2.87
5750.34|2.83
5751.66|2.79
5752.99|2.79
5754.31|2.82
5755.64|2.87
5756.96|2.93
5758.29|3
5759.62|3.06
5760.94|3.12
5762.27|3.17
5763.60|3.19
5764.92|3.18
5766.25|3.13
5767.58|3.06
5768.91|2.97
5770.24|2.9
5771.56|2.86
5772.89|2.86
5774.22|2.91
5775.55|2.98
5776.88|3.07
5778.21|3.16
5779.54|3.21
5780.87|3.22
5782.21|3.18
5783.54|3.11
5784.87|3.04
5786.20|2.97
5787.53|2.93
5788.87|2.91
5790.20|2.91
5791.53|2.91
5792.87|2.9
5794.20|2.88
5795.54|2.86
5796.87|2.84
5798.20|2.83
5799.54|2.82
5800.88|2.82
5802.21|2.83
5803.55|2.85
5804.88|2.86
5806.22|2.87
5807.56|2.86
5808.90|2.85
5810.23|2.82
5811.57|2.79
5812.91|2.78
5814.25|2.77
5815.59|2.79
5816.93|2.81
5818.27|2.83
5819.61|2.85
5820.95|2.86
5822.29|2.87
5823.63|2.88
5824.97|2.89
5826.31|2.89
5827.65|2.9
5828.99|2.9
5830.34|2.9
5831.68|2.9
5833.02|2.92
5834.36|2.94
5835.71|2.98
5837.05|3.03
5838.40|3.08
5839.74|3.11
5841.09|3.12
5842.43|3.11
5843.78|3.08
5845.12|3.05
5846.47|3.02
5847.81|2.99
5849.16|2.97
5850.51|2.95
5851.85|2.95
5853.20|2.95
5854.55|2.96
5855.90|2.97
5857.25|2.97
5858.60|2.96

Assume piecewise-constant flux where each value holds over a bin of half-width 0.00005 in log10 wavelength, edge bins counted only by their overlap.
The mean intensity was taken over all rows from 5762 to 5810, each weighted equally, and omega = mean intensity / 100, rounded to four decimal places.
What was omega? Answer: 0.0297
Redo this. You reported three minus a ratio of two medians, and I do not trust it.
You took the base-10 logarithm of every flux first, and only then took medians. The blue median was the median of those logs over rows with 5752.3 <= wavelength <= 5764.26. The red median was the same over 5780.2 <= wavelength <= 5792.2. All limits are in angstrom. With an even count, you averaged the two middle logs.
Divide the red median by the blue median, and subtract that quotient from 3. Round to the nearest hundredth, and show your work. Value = 2.01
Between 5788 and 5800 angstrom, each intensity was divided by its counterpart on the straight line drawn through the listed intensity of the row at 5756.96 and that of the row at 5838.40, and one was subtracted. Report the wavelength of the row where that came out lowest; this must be 5799.54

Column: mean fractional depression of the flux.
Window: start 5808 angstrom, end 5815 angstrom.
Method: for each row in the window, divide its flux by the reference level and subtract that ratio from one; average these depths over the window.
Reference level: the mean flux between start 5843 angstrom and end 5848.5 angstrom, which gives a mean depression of 0.077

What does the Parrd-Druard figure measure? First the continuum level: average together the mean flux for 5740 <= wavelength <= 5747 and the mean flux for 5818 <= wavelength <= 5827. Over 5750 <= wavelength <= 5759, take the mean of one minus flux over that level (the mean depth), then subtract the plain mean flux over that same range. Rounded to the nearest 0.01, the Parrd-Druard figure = -2.85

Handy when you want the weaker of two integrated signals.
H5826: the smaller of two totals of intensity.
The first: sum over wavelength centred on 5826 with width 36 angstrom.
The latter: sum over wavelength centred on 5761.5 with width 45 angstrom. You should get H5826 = 79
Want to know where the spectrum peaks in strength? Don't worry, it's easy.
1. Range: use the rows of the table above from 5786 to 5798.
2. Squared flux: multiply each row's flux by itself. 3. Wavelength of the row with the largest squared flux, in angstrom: 5786.20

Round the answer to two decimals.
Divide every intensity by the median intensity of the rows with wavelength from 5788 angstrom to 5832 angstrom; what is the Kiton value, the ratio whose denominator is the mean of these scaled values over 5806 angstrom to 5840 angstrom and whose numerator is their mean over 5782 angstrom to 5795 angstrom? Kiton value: 1.03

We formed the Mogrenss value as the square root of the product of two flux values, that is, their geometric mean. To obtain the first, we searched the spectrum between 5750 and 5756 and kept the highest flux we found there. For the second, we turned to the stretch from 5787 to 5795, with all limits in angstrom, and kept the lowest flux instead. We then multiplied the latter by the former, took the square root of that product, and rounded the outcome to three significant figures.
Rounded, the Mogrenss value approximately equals 2.87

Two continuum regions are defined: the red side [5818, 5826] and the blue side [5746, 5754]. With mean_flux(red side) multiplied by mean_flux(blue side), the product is 8.2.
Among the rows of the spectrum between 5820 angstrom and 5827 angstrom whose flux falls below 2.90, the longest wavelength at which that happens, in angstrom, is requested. 5826.31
